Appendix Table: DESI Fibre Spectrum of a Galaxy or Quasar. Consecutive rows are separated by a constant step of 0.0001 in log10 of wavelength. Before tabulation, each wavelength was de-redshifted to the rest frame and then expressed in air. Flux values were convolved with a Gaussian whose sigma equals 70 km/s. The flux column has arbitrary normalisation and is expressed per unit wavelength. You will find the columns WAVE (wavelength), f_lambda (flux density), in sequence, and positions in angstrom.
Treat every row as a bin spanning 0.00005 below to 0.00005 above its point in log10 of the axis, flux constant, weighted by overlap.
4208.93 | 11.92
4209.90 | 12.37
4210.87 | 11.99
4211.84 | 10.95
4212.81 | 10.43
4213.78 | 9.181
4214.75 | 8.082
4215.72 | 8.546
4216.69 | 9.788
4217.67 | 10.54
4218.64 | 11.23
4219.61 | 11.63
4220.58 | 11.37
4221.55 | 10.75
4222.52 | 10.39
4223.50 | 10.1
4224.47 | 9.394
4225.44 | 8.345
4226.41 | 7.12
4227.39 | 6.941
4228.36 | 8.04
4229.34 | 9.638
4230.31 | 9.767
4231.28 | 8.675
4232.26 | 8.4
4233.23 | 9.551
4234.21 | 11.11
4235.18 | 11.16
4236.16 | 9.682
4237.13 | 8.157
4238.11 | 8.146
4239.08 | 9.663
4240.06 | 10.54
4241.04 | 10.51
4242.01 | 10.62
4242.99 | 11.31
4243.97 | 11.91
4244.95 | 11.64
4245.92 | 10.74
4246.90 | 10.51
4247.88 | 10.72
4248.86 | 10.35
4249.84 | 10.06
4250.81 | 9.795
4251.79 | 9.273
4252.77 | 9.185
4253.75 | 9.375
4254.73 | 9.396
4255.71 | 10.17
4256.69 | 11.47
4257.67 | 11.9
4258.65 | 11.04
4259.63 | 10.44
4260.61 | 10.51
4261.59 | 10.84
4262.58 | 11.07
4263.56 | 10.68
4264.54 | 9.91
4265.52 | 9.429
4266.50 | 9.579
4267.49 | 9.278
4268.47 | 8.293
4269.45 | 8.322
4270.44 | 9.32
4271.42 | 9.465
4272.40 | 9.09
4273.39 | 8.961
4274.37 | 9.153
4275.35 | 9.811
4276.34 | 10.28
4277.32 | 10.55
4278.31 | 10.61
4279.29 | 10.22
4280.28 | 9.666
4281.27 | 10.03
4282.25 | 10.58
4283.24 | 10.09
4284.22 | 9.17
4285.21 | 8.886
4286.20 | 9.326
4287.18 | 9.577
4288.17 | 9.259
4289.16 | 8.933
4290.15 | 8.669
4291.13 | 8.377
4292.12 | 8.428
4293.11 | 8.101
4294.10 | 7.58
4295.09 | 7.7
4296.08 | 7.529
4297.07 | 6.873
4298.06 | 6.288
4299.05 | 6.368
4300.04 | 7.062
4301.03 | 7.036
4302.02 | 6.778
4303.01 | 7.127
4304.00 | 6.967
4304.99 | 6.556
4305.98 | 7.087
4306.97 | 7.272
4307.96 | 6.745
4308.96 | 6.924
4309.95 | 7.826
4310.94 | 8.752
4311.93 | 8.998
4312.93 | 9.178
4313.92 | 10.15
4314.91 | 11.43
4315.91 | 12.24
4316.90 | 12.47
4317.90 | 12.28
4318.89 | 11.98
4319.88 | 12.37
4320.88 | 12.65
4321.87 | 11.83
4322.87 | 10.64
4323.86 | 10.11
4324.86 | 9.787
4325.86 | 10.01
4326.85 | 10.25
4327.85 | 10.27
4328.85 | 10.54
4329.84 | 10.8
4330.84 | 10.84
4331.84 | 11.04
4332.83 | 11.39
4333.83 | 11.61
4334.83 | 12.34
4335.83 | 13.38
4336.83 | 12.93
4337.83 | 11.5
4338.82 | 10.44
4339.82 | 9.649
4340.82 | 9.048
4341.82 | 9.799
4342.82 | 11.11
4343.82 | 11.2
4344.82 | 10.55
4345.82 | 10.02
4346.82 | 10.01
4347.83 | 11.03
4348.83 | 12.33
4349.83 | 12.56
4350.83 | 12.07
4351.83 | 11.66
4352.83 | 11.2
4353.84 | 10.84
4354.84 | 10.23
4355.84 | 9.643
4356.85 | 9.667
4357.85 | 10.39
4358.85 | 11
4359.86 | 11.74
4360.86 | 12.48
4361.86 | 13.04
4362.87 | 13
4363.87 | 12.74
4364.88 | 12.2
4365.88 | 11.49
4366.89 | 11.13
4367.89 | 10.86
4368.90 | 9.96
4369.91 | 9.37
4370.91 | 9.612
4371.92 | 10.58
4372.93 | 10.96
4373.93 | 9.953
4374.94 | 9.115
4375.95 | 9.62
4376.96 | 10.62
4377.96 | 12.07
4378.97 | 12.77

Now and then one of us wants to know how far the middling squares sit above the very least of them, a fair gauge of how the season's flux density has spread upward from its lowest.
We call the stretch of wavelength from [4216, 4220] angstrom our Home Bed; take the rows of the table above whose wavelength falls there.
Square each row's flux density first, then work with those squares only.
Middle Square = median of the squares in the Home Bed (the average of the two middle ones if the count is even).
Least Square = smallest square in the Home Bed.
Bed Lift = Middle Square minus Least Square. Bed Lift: 23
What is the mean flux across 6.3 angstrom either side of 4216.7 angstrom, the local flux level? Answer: 10.4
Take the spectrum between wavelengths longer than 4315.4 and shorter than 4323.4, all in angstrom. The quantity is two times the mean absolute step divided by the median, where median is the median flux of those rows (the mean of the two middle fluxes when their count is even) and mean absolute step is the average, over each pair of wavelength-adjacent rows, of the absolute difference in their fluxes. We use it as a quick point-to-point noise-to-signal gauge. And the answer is 0.079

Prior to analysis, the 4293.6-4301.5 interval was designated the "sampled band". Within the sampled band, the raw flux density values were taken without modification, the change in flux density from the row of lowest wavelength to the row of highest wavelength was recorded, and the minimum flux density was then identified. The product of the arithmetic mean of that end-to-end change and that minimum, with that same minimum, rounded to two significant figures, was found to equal 18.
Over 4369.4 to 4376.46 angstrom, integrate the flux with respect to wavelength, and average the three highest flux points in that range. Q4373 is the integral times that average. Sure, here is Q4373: 732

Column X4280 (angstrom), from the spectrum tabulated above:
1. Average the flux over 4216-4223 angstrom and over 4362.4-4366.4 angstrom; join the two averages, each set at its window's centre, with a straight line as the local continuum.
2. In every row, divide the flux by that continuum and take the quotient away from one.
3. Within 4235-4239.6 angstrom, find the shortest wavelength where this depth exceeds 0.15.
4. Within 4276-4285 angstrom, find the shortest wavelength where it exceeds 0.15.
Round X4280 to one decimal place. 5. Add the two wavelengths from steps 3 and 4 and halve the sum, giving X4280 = 4258.7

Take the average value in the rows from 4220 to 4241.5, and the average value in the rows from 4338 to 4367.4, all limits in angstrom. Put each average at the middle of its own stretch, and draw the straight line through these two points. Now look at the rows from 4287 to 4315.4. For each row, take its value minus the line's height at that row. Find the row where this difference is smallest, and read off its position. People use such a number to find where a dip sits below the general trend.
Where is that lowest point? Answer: 4298.06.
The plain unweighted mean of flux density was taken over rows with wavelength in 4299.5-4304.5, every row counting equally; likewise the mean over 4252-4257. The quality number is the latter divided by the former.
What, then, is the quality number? 1.4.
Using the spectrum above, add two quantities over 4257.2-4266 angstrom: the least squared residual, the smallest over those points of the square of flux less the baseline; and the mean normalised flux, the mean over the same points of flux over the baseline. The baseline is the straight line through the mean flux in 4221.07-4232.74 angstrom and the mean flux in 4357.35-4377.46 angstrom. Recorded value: 1.13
